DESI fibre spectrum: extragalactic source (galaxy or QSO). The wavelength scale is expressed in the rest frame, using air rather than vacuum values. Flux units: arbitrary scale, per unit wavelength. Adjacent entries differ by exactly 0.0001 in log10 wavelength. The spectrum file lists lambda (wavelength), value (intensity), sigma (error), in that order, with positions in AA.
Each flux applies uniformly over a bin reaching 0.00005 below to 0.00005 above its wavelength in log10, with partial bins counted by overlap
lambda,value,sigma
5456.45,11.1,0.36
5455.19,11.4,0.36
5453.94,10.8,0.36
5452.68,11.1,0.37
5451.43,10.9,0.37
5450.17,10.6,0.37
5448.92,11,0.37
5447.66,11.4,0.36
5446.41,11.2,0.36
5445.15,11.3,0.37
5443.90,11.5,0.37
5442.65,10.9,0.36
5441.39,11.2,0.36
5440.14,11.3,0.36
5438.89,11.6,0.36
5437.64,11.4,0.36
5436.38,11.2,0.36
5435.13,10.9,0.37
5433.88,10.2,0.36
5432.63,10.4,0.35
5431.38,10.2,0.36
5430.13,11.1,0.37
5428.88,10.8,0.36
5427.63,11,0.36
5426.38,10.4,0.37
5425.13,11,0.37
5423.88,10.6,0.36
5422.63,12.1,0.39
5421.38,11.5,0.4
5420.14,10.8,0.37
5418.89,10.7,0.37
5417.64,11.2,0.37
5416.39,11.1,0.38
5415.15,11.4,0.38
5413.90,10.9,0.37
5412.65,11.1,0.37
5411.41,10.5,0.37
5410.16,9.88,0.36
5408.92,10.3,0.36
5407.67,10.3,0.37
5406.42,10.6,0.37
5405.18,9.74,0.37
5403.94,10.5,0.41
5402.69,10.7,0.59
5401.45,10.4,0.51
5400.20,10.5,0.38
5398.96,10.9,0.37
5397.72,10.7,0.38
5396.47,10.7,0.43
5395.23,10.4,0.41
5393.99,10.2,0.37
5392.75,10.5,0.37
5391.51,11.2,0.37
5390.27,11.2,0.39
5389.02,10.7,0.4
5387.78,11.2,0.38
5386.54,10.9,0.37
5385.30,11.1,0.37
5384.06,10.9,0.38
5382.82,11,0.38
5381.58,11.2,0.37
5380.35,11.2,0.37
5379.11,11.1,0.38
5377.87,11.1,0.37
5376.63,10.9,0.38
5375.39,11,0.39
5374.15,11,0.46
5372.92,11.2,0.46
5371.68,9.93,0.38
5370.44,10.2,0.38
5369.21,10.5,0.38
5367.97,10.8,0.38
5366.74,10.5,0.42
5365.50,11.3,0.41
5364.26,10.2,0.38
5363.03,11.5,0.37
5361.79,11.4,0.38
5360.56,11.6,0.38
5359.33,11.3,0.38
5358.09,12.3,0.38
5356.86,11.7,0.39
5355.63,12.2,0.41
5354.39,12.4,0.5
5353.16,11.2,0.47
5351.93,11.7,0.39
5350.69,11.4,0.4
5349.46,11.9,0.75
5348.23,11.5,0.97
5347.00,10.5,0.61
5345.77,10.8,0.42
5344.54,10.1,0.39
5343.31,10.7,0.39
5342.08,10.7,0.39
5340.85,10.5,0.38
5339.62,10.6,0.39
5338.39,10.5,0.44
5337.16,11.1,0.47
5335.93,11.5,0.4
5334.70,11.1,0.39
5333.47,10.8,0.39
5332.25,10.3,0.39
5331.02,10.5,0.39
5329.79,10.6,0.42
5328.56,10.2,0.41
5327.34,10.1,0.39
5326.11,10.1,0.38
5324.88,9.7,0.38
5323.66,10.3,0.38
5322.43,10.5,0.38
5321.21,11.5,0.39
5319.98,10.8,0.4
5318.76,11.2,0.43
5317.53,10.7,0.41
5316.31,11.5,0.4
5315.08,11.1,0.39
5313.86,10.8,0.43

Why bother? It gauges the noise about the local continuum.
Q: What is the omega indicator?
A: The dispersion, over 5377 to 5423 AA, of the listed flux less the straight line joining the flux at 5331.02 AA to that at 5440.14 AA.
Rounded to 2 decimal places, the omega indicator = 0.47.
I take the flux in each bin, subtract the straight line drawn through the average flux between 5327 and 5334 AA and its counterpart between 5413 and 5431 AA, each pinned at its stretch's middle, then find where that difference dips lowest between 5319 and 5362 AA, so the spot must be 5324.88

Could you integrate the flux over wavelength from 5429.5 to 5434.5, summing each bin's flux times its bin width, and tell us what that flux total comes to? 52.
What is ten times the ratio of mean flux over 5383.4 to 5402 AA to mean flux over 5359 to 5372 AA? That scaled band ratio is 9.9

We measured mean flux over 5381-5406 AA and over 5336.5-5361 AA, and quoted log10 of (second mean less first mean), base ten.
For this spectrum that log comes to -0.3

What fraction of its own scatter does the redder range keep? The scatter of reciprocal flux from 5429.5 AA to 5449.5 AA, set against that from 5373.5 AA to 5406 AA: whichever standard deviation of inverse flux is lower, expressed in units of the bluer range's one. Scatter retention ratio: 1.0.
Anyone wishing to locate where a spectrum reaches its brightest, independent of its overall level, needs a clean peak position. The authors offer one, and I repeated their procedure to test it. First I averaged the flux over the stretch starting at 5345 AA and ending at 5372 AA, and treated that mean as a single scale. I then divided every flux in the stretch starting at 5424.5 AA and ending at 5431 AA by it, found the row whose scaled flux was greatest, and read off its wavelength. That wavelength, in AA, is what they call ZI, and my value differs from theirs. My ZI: 5430.13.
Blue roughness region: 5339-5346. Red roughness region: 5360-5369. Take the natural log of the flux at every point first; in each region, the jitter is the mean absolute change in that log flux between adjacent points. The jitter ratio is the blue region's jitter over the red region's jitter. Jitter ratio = 0.5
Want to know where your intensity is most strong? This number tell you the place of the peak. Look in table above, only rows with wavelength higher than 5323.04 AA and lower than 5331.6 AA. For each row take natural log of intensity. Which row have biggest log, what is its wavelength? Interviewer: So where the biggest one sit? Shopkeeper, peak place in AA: 5329.79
